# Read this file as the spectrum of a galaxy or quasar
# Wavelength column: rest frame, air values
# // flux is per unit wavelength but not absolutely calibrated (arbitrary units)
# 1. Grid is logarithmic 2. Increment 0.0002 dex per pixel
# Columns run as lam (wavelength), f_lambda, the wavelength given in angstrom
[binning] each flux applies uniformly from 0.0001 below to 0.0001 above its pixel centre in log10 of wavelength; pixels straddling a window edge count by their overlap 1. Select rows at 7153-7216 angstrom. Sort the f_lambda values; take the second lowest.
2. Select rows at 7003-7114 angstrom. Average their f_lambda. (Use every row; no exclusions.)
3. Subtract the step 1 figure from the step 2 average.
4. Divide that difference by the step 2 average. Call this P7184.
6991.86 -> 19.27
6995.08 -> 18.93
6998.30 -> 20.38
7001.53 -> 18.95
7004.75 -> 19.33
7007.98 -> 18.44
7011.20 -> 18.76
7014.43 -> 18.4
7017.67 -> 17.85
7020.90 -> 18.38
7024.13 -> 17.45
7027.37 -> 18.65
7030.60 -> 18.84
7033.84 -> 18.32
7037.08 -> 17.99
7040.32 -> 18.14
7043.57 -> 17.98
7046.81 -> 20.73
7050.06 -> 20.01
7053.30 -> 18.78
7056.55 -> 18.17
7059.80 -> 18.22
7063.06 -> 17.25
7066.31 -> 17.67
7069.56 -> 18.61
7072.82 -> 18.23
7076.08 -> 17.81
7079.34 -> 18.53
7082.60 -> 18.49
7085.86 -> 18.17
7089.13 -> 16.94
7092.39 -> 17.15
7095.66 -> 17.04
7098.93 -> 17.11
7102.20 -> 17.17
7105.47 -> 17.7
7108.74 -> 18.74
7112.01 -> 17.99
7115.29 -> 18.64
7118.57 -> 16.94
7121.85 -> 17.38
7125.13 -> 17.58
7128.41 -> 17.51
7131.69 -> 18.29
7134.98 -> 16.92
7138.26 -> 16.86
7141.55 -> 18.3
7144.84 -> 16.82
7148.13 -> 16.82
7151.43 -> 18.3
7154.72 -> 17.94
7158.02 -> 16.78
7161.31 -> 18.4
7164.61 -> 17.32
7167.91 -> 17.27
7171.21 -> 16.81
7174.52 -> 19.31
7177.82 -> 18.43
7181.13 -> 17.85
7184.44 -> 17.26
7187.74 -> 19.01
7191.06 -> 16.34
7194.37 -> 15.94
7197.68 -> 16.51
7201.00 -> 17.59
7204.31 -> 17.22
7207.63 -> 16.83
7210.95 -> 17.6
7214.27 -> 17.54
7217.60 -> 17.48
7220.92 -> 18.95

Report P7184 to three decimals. 0.103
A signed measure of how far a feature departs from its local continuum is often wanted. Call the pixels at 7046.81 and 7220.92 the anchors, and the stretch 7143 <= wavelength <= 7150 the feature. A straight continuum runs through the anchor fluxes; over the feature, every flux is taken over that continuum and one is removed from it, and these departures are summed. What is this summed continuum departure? -0.29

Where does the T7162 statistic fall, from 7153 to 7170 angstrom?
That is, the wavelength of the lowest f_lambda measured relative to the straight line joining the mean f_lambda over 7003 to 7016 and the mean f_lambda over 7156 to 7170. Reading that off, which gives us 7158.02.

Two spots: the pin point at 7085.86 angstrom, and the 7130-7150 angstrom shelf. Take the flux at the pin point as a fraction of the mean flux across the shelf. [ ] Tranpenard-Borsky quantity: 1.05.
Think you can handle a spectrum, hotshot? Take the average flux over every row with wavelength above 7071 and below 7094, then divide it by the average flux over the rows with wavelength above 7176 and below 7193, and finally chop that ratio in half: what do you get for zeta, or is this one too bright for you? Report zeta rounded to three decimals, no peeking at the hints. 0.504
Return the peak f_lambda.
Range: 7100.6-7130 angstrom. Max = 18.74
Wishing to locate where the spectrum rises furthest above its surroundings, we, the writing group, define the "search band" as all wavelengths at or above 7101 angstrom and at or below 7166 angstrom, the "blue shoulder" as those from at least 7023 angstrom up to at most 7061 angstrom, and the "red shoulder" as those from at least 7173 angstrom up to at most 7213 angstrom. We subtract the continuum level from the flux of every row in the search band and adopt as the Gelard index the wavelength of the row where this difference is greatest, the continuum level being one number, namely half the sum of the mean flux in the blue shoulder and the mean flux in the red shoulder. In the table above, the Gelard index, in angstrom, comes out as 7108.74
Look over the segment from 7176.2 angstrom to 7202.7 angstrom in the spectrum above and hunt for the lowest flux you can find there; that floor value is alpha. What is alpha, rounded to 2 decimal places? 15.94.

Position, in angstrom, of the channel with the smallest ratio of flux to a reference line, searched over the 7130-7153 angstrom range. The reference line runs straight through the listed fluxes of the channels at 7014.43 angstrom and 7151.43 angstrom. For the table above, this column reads 7144.84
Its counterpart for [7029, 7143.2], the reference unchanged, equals 7138.26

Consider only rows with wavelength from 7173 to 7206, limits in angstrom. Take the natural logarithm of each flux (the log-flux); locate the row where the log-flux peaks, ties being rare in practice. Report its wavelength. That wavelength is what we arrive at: 7174.52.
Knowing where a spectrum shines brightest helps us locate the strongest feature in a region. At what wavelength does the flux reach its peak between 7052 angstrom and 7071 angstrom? 7053.30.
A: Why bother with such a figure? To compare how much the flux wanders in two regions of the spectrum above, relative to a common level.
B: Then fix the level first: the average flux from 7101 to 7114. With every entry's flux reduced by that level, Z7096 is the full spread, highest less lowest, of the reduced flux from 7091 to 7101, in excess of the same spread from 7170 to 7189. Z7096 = -2.4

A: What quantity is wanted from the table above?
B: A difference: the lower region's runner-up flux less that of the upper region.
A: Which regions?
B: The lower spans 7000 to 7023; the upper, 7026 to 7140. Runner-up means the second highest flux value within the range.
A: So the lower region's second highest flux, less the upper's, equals -1.1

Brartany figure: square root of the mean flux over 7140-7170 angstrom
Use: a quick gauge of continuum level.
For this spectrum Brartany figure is 4.19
